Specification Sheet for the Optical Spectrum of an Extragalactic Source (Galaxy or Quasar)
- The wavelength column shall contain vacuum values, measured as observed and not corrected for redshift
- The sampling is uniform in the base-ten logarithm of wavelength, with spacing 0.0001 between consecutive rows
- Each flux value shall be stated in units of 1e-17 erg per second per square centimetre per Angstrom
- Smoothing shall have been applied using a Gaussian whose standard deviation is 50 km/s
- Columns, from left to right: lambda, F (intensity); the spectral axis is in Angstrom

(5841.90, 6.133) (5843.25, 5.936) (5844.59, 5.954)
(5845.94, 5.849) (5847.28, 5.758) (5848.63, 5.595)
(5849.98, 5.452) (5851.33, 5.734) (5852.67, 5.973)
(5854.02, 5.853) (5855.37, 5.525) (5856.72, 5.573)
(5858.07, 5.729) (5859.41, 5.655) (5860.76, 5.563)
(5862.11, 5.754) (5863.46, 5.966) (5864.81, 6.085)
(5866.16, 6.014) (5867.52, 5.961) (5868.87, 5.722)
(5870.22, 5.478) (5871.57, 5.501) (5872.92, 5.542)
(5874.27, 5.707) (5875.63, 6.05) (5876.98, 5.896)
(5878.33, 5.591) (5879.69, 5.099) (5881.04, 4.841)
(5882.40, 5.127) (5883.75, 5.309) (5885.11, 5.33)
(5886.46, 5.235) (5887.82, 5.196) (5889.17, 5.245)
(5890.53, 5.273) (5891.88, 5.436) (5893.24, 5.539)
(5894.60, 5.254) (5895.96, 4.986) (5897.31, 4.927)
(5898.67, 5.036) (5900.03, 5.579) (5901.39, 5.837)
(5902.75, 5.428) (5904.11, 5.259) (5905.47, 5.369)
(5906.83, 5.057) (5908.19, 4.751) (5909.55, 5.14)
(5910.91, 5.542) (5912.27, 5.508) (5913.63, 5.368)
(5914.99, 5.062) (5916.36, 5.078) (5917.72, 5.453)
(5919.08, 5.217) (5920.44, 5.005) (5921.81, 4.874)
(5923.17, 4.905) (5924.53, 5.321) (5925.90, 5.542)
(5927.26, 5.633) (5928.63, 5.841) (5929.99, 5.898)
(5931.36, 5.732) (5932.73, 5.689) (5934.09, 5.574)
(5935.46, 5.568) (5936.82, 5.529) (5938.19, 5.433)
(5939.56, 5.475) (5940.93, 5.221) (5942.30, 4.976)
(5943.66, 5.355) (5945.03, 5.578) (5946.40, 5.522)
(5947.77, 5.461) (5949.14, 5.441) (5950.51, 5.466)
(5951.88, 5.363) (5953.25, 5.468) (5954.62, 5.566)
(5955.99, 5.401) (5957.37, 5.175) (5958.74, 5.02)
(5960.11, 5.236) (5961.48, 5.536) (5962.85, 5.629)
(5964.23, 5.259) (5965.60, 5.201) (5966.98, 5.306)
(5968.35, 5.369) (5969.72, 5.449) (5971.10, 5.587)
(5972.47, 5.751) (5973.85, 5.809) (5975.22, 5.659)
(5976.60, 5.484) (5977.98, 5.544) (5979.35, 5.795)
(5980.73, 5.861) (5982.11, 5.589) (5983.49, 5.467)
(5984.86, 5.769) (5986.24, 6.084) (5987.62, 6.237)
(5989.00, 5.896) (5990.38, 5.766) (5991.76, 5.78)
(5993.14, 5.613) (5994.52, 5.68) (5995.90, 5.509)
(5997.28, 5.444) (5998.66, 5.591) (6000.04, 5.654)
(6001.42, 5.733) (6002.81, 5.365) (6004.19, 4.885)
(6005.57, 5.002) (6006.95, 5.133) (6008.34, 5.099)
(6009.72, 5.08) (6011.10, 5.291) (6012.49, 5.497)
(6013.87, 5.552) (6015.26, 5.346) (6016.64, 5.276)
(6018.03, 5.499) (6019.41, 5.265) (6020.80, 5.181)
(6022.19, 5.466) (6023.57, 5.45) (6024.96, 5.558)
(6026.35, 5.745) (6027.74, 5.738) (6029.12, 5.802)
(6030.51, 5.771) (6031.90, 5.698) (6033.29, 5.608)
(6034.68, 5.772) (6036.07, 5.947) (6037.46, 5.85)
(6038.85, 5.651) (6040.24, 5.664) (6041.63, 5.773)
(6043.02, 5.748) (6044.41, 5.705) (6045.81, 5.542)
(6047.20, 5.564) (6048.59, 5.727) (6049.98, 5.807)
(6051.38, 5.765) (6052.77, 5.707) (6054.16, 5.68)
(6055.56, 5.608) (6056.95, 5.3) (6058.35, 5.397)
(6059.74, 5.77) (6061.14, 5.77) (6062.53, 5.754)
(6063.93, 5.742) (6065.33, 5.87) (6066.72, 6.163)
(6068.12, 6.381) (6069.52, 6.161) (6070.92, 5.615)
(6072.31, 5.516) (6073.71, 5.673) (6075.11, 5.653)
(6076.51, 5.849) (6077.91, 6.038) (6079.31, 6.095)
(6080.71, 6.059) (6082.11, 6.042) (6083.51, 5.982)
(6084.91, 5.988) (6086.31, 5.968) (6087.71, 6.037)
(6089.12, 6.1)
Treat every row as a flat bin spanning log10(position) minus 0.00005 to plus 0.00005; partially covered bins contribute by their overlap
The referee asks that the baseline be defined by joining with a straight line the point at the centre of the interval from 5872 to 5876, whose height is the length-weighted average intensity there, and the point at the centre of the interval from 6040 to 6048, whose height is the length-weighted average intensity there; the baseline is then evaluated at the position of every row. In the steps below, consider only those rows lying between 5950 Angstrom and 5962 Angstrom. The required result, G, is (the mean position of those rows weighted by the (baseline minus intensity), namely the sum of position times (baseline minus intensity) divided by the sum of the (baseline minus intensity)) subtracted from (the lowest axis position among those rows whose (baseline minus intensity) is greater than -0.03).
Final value -6.1 Angstrom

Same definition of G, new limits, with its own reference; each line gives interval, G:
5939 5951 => -4.6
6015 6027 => -4.0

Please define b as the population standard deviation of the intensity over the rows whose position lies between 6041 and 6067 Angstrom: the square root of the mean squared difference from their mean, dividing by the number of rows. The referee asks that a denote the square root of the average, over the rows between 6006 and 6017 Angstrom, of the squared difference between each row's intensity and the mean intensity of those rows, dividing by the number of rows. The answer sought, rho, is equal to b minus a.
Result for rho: 0.01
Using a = 0.17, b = 0.18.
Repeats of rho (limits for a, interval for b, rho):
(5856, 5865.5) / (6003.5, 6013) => 0.00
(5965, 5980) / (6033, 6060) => -0.05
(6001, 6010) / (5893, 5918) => 0.01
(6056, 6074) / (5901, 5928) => -0.02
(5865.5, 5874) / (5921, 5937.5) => 0.10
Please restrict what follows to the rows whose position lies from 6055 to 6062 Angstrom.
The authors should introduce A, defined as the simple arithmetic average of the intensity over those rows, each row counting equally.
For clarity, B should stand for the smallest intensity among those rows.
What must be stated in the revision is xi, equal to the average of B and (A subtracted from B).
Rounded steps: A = 5.57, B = 5.3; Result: 2.52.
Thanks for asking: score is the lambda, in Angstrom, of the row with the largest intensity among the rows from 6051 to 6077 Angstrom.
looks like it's 6068.12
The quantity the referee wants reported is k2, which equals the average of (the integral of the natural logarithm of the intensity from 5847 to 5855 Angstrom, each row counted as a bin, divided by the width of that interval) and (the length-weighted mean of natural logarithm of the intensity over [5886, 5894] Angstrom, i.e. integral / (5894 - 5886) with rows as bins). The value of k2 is 1.707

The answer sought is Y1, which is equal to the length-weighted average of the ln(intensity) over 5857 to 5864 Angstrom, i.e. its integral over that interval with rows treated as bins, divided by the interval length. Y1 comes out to 1.75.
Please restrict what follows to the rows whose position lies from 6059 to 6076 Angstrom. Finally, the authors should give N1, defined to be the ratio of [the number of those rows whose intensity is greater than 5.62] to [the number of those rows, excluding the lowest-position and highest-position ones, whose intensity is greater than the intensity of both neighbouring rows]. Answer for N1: 5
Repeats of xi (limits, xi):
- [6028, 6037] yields 2.72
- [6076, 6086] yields 2.85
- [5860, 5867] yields 2.62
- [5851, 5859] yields 2.66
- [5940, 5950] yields 2.29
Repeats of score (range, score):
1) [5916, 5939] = 5929.99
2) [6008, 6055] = 6036.07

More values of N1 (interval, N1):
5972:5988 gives 4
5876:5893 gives 1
